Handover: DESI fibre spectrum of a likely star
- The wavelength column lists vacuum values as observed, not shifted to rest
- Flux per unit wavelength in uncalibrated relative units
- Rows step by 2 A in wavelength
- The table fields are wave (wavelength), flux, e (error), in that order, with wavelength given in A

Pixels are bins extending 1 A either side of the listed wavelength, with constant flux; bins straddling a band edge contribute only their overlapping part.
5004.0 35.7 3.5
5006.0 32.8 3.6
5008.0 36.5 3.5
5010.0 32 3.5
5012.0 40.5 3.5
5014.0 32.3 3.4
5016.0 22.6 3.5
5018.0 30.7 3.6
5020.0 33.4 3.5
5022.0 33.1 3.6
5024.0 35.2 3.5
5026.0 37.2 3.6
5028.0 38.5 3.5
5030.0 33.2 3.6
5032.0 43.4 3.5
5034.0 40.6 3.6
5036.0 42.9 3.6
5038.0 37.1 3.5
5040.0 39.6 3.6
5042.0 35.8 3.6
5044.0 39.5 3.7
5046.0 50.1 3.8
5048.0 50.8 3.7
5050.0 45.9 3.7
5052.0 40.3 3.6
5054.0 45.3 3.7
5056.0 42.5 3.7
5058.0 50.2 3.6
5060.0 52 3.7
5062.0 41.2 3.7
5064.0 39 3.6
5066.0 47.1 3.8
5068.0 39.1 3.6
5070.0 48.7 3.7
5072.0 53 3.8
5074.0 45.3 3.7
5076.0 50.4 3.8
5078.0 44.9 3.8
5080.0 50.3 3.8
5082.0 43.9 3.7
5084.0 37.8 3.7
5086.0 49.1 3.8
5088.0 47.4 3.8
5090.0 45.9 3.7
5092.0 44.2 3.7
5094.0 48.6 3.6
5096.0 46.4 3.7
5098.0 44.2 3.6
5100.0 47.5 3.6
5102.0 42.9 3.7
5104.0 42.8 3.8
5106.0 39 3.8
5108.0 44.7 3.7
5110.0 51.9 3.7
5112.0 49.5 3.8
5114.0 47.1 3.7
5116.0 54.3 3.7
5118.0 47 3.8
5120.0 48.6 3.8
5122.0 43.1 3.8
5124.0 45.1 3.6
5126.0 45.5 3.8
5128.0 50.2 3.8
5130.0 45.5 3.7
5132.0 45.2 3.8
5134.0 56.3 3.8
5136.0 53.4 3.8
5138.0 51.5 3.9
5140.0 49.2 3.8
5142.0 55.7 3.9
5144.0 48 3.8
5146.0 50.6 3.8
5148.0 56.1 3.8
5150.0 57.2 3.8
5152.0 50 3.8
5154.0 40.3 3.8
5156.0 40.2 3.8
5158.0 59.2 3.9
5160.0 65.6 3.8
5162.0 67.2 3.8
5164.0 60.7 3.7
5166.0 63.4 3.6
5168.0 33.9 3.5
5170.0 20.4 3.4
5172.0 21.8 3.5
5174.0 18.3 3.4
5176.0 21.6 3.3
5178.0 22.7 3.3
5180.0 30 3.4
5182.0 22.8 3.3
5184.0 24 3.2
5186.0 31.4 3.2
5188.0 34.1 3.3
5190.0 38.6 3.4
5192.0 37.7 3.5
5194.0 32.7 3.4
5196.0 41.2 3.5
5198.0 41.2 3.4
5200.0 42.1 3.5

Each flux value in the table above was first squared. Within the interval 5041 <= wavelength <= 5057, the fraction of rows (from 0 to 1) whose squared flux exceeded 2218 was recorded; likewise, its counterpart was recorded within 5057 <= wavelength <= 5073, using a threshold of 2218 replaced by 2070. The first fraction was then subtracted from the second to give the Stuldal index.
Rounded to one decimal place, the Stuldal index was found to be 0.4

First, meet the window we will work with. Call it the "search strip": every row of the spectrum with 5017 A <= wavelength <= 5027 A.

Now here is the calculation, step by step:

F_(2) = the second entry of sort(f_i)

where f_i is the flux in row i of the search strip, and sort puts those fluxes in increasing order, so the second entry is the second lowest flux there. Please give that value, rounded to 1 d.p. 33.1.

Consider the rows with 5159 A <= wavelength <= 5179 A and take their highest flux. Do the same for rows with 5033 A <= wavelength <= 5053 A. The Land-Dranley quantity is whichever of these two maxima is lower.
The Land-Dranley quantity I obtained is 51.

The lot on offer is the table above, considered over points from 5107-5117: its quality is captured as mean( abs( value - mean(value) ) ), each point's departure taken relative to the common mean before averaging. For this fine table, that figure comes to 2.9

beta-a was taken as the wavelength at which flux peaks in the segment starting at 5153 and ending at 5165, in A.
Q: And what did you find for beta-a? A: 5162.0 A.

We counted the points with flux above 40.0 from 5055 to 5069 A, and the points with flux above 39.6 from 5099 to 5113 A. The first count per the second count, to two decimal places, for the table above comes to 0.83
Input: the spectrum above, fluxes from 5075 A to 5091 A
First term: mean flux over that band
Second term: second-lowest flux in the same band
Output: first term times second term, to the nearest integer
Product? 2029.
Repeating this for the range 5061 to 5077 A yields 1778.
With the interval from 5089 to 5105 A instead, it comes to 1944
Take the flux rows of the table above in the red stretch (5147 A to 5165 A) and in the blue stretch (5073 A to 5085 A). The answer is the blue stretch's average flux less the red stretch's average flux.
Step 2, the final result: -10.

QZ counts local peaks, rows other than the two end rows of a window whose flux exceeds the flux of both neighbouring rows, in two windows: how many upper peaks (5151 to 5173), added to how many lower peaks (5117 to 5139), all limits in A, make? 5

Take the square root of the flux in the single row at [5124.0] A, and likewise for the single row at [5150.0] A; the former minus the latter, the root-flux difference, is -0.8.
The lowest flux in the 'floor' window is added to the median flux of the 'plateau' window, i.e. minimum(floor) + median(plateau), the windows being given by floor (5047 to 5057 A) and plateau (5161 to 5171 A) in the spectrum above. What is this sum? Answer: 101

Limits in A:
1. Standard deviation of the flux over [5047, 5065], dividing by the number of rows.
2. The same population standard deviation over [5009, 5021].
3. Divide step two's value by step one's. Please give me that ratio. 1.1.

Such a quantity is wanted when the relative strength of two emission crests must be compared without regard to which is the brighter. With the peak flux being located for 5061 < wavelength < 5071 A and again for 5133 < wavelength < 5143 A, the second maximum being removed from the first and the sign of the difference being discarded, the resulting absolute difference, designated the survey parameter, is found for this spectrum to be 8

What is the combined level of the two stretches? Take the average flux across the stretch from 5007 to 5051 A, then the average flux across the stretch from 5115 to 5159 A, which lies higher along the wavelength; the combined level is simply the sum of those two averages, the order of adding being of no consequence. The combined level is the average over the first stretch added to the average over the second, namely 87.4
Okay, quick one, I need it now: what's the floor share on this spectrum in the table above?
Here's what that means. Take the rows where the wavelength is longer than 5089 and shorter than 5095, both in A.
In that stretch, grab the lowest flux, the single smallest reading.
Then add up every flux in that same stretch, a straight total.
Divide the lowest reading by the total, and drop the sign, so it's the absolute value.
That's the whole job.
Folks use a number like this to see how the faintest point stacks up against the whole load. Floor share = 0.32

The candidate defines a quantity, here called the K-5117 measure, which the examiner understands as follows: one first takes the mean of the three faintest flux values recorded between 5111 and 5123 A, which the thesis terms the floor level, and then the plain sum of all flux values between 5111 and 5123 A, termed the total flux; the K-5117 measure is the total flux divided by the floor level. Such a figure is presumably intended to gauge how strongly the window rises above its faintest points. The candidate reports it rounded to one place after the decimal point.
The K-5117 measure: 6.3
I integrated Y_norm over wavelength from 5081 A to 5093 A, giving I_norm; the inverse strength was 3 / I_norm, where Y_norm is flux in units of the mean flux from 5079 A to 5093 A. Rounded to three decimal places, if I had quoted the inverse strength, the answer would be 0.254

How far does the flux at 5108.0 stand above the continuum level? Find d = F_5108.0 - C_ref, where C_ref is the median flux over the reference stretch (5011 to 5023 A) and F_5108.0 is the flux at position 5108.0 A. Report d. 12.0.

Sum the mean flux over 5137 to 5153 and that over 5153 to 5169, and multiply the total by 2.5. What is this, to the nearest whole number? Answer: 265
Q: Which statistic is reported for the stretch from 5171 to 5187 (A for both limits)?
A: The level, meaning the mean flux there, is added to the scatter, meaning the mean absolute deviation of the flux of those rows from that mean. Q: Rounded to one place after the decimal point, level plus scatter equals 27.4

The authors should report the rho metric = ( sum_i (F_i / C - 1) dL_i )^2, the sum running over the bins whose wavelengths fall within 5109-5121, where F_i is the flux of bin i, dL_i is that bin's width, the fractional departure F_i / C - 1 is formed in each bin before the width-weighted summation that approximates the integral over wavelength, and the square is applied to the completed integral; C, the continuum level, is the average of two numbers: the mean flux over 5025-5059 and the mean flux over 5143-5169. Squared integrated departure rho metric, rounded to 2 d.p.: 0.29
